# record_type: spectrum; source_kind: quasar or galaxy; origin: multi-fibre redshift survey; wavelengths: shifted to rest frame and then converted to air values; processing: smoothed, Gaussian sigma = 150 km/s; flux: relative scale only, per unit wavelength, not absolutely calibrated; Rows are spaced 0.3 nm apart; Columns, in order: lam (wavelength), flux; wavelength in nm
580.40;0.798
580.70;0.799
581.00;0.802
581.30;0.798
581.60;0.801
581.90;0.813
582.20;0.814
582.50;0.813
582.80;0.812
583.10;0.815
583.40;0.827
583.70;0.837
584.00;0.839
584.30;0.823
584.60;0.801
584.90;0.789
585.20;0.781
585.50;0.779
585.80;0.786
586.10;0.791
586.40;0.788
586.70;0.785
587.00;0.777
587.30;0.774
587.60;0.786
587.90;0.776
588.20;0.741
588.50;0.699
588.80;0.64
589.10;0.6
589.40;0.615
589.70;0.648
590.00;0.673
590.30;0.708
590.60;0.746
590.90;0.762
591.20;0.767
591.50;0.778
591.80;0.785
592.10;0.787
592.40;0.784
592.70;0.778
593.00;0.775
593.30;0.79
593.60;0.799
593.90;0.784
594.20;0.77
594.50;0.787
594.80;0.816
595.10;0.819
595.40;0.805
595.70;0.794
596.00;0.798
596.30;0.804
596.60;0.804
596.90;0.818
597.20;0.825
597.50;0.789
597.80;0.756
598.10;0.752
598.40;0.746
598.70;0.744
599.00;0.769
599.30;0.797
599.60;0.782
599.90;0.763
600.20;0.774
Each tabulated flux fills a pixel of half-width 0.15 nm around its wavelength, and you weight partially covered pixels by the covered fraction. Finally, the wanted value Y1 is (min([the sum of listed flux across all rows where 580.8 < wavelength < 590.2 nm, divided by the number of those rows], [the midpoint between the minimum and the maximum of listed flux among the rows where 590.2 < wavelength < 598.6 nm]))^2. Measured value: 0.588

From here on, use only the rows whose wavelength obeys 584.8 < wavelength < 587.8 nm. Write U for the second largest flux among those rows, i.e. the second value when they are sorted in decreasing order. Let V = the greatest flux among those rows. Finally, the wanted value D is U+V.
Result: 1.58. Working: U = 0.789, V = 0.791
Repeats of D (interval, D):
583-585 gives 1.68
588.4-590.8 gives 1.45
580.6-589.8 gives 1.68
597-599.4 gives 1.62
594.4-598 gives 1.64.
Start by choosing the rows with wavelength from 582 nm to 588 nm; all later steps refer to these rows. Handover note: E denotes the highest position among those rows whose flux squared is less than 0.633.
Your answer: 587.90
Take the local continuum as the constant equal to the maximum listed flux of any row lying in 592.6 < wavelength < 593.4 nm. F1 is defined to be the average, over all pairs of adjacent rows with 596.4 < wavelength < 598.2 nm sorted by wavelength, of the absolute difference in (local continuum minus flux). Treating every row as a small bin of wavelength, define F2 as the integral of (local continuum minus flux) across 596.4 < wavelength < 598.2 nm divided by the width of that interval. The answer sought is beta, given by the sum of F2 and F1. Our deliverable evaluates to 0.017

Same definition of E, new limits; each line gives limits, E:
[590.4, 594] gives 593.90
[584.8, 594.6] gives 594.50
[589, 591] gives 590.90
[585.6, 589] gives 588.80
